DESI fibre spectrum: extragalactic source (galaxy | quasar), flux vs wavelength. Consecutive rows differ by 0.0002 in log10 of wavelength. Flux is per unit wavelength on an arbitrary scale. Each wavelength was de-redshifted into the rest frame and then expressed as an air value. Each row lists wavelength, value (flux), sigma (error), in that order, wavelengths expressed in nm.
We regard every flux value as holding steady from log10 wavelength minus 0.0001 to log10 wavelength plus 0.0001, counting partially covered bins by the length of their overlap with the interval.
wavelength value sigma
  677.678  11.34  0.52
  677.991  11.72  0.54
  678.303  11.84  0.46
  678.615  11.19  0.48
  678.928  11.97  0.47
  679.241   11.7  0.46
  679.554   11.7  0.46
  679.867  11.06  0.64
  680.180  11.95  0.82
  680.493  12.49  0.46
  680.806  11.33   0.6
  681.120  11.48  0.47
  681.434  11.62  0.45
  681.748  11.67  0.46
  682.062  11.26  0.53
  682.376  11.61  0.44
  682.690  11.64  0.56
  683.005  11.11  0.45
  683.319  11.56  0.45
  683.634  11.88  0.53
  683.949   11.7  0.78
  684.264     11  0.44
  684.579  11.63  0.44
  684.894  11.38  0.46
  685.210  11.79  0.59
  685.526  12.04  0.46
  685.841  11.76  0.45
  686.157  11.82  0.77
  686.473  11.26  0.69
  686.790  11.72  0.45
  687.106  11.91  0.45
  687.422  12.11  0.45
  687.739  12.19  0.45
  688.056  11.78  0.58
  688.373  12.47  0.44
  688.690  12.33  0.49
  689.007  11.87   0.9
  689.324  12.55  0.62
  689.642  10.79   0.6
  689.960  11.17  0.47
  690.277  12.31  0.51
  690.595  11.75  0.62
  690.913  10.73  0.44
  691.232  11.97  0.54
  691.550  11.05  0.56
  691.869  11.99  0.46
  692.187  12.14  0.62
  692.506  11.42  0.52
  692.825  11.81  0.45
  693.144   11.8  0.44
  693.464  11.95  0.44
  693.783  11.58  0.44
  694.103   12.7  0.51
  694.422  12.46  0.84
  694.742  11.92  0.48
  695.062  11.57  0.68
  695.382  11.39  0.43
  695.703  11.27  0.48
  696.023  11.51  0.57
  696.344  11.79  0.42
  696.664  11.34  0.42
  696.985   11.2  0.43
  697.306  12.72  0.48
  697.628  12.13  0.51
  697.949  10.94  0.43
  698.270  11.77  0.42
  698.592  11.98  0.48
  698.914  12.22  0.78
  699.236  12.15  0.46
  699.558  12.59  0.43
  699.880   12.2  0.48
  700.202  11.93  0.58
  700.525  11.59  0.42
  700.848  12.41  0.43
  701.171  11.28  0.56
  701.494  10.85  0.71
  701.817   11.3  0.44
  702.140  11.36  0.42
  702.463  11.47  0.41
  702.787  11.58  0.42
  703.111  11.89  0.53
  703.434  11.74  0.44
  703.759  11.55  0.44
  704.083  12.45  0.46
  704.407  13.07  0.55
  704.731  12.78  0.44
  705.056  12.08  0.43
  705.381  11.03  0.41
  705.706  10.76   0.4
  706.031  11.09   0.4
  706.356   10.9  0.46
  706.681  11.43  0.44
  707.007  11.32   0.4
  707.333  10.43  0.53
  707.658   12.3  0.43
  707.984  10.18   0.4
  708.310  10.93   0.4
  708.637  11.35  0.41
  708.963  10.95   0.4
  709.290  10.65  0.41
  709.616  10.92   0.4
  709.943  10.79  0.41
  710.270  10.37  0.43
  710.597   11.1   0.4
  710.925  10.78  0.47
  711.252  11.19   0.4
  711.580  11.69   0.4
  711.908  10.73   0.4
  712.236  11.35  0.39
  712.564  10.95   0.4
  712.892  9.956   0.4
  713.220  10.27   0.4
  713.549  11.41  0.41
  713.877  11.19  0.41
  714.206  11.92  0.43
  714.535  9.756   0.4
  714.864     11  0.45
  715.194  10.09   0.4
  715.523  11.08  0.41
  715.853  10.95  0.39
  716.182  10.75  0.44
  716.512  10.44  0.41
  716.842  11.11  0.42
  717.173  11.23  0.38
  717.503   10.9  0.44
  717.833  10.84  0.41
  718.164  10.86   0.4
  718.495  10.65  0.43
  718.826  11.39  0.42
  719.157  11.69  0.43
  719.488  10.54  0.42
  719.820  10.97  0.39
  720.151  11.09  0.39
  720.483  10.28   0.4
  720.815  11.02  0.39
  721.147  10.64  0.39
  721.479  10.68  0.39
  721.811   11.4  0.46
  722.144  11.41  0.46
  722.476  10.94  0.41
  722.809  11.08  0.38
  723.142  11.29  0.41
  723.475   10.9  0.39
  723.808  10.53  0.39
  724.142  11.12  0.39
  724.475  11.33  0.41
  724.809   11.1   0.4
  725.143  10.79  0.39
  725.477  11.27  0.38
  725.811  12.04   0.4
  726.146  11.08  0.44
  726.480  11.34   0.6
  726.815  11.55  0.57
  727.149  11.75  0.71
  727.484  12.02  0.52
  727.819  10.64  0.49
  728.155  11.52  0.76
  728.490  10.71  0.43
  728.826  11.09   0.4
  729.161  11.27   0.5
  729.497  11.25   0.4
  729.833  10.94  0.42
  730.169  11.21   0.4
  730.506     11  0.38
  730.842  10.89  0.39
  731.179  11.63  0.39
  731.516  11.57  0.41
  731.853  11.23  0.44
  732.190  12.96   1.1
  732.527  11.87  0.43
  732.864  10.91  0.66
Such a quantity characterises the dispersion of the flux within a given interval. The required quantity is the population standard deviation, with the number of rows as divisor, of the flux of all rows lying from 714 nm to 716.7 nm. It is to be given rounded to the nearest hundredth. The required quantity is 0.62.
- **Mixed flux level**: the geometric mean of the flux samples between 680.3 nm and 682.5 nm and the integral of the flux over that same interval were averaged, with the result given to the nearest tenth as 18.6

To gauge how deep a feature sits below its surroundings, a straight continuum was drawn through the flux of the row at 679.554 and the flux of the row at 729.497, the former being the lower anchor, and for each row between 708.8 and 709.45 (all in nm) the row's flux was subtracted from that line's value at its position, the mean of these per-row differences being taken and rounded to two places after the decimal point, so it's 0.63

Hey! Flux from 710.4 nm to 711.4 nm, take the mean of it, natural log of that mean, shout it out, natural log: 2.40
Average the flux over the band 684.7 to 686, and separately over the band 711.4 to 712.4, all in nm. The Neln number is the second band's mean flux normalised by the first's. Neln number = 0.96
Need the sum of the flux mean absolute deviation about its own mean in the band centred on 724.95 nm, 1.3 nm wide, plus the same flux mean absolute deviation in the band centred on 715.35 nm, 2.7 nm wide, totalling 0.67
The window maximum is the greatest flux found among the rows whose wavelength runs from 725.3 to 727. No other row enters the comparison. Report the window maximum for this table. 12.04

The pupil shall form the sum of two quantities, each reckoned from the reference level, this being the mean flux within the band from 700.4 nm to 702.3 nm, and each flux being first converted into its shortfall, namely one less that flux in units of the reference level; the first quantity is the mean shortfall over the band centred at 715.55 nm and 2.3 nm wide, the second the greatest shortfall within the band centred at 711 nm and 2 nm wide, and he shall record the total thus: 0.17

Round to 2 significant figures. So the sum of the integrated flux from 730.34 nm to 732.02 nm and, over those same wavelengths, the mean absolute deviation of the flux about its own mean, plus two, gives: 21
